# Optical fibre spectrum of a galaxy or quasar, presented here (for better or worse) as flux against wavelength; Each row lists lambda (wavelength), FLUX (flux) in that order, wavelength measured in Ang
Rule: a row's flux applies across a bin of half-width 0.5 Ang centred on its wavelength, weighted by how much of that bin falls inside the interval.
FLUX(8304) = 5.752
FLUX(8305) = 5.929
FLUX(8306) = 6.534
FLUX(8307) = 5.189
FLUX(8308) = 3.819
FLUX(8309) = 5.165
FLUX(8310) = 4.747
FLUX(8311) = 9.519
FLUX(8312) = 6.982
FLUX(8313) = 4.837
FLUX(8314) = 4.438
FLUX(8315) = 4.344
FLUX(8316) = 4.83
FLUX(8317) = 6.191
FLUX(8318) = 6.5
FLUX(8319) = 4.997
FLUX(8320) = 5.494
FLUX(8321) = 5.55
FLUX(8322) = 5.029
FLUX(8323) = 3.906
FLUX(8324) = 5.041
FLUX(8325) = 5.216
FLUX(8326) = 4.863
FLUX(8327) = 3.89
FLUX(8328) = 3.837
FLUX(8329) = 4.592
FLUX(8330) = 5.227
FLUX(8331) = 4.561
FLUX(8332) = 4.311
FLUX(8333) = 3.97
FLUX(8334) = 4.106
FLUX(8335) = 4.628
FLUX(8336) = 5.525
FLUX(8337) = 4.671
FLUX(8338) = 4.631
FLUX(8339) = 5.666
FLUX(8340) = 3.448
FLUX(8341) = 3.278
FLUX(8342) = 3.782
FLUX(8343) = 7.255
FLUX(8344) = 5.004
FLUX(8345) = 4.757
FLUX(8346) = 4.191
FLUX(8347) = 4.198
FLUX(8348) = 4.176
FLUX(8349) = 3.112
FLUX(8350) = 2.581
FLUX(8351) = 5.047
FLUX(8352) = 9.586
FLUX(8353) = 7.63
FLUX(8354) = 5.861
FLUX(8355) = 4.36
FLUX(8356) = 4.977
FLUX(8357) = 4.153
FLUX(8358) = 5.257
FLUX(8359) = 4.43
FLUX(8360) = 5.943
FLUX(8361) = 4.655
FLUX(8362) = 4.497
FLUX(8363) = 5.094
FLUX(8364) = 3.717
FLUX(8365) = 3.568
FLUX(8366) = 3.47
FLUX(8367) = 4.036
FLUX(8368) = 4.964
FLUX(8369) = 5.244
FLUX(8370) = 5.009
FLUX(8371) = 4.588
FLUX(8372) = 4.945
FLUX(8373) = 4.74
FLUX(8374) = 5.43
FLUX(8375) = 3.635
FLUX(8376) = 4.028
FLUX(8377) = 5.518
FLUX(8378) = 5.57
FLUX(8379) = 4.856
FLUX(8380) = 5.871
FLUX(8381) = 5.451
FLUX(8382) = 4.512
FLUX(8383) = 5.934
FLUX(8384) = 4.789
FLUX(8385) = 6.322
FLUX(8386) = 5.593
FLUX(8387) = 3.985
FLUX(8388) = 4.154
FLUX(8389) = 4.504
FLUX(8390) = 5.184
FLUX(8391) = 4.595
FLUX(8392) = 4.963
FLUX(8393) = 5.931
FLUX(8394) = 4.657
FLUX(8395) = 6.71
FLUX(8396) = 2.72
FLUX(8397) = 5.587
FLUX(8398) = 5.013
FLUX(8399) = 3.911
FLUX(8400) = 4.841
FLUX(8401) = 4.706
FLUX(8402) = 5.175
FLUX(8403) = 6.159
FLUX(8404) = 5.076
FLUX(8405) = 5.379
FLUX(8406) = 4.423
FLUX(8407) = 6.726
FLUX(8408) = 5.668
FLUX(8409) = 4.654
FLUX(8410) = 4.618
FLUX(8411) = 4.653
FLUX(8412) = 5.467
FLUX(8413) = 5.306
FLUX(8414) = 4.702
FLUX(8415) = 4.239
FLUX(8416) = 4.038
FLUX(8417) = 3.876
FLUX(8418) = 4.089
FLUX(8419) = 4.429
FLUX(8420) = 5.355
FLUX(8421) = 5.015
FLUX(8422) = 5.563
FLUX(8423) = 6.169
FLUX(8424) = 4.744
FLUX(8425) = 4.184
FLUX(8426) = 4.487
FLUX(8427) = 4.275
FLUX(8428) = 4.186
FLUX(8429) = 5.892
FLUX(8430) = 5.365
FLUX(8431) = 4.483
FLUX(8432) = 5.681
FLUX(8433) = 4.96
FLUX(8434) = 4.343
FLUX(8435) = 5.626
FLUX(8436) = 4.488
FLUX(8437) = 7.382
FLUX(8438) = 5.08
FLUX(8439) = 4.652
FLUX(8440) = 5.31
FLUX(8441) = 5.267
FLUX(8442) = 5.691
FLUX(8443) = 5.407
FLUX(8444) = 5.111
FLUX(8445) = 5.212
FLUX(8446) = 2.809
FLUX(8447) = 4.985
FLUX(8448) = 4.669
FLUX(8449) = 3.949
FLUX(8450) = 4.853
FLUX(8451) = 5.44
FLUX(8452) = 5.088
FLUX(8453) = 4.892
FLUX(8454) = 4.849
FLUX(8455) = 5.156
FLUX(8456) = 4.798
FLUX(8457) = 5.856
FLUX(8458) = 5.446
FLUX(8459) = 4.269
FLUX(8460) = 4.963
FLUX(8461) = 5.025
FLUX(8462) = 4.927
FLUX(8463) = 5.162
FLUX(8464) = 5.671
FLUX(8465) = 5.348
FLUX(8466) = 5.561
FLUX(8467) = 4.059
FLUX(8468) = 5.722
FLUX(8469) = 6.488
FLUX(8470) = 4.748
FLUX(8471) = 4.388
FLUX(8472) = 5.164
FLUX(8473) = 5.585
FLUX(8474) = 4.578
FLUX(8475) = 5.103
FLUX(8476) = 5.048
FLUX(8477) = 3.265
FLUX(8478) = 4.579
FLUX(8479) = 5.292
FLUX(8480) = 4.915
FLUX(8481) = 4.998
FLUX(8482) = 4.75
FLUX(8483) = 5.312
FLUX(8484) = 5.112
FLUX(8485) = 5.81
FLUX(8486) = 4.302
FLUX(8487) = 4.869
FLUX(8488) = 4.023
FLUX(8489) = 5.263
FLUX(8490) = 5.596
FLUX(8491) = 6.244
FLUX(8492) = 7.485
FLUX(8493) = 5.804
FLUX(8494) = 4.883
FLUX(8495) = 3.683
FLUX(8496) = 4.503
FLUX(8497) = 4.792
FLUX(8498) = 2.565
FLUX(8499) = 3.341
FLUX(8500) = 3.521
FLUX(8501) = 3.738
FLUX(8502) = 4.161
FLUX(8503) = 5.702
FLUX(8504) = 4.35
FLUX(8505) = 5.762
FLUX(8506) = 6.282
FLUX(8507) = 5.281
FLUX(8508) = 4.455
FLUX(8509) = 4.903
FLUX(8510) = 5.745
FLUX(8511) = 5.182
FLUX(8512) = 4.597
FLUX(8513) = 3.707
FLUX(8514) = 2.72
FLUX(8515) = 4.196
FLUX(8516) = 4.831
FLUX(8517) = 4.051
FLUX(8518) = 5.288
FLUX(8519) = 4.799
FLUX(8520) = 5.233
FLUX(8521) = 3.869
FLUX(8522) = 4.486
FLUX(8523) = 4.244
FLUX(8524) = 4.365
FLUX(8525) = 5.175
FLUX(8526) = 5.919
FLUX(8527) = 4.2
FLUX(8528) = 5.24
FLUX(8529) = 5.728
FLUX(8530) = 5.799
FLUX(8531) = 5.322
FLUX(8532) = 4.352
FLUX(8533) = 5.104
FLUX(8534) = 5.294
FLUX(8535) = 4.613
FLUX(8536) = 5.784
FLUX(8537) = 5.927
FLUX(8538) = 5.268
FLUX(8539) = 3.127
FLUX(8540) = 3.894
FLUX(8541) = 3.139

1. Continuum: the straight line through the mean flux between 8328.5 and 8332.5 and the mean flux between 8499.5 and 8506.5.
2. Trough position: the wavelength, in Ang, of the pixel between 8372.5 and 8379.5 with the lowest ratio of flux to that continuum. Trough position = 8375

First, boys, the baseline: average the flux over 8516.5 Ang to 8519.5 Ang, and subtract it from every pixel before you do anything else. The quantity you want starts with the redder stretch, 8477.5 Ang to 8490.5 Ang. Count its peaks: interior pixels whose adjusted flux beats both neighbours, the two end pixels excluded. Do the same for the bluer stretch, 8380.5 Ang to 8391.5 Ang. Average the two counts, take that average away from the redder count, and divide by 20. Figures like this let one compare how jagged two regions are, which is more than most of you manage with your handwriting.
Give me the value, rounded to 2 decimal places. 0.05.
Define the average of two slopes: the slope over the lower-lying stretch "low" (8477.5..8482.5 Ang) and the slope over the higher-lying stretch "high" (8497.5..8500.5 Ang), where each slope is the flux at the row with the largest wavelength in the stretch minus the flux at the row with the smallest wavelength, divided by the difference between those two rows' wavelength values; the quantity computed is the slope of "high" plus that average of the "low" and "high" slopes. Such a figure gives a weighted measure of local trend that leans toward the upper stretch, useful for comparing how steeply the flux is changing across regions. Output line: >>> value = 0.7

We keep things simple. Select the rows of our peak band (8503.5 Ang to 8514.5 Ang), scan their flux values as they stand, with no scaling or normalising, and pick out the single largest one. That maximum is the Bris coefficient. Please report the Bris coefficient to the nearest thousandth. 6.282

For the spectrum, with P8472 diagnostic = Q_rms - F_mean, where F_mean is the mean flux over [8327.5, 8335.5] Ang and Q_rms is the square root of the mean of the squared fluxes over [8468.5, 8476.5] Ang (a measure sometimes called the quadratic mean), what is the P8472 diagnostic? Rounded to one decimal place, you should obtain 0.8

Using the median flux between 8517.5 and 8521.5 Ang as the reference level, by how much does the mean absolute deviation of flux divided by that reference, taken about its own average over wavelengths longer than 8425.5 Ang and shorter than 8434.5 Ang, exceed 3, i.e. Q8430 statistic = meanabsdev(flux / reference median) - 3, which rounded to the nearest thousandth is -2.890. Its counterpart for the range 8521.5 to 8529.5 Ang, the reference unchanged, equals -2.881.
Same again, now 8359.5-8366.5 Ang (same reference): -2.857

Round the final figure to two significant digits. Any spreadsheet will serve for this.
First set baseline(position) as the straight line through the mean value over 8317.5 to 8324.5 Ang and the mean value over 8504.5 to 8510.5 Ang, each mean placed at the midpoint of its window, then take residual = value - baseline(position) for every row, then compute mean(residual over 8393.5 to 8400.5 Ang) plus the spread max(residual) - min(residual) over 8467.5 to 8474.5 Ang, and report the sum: 1.6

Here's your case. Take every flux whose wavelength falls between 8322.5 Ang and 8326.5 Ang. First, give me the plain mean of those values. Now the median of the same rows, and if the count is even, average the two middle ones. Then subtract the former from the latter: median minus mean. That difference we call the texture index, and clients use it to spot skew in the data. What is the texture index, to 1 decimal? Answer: 0.2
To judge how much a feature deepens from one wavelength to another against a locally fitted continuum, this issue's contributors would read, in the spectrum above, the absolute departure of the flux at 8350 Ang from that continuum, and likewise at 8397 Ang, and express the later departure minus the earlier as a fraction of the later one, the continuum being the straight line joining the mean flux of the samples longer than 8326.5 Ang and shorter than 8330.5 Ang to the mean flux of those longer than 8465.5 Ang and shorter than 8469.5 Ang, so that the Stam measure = -1.9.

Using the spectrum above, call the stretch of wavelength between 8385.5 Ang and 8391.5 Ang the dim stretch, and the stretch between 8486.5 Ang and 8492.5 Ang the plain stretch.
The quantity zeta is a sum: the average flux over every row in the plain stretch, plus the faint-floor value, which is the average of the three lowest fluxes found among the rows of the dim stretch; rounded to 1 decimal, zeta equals 9.8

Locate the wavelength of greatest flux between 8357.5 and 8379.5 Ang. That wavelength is 8360 Ang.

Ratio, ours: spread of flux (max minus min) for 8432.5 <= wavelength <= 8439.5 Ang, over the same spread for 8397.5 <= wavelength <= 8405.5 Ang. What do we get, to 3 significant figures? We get 1.35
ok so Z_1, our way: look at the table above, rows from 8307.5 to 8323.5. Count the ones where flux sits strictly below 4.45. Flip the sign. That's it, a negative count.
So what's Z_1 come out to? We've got -4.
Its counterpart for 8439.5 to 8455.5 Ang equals -2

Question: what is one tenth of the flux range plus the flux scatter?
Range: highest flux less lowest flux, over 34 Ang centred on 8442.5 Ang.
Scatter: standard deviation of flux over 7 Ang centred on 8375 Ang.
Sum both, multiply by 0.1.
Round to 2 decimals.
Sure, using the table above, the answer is 0.53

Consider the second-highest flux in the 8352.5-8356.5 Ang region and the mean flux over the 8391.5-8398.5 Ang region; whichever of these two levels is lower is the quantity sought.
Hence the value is 5.08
